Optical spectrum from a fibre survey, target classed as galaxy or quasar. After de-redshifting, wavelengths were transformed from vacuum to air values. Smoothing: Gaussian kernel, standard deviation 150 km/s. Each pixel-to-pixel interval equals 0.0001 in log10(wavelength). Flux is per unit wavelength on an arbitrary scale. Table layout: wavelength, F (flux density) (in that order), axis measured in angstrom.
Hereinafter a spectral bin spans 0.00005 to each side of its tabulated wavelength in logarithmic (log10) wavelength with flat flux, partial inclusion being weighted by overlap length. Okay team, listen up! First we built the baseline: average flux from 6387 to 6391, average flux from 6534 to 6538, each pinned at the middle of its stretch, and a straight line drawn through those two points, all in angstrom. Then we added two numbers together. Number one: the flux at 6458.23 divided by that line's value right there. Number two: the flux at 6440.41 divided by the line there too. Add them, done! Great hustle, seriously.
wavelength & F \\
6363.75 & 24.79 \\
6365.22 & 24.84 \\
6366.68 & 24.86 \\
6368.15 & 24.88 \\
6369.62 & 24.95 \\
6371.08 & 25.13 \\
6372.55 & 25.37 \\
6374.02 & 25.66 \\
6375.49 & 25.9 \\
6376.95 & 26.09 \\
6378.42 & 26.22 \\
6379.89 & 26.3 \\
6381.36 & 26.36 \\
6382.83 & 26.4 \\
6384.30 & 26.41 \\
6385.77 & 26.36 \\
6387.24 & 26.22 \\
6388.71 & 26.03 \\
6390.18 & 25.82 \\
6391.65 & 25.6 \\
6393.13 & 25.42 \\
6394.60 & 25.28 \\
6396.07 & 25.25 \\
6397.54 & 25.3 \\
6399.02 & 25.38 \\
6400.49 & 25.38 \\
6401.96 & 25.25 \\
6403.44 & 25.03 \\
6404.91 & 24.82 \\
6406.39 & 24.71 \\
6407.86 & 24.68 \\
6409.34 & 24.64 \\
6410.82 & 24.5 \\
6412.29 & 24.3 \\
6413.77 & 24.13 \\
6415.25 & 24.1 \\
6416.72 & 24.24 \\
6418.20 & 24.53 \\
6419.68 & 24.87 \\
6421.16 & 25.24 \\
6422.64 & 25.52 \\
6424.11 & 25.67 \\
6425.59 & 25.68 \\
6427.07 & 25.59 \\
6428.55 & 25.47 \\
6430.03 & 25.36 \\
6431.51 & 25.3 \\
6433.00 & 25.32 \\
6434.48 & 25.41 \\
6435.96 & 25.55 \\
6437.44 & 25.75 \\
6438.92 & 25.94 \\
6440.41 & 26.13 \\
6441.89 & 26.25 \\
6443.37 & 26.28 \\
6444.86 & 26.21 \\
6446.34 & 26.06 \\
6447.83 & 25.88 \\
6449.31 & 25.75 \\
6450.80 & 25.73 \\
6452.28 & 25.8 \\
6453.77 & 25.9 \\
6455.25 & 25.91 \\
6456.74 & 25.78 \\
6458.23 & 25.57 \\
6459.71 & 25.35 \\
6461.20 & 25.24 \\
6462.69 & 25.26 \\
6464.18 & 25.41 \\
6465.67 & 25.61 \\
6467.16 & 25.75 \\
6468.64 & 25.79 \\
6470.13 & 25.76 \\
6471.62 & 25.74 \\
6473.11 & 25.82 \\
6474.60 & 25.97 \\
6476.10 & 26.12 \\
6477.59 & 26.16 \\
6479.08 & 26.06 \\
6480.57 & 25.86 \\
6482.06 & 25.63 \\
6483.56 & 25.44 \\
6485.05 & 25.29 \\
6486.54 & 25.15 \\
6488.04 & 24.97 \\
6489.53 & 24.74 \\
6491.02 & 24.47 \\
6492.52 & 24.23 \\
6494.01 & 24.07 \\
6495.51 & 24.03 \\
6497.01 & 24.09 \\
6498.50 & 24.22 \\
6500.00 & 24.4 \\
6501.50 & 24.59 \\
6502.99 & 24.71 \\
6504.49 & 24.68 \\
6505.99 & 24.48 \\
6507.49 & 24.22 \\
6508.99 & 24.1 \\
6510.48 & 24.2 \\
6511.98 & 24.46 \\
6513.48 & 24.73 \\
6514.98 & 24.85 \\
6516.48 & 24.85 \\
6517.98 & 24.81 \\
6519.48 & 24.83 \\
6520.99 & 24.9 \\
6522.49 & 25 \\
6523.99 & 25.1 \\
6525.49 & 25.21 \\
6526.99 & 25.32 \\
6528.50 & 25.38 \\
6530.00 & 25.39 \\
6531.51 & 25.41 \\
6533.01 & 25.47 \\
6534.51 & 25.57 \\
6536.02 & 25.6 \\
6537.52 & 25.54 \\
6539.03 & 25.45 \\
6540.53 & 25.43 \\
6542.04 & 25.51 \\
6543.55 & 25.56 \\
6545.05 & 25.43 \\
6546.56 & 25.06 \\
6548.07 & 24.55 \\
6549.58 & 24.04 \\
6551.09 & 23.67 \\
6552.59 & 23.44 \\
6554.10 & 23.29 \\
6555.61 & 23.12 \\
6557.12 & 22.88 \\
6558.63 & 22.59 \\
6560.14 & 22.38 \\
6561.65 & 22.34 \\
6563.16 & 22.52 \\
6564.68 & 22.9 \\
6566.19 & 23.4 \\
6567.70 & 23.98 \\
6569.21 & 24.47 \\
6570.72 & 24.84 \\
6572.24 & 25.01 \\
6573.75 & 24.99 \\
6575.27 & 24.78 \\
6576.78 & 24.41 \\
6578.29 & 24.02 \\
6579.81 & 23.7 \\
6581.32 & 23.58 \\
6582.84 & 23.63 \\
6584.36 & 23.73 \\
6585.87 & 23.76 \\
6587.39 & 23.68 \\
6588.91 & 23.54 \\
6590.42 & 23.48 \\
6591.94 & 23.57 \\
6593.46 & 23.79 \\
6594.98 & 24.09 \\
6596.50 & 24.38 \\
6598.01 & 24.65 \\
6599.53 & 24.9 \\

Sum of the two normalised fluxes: 2.00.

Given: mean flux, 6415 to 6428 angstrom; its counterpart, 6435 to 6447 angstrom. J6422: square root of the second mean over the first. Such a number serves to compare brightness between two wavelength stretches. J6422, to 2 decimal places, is 1.02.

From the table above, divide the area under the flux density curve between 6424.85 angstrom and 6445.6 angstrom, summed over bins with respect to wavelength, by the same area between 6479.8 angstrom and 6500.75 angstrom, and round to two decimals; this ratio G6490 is 1.03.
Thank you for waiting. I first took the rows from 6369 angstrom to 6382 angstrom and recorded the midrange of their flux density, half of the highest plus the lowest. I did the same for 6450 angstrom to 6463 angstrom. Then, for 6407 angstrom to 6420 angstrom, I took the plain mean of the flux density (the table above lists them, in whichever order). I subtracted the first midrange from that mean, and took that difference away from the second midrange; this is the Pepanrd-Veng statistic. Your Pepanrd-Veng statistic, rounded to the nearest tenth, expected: 26.8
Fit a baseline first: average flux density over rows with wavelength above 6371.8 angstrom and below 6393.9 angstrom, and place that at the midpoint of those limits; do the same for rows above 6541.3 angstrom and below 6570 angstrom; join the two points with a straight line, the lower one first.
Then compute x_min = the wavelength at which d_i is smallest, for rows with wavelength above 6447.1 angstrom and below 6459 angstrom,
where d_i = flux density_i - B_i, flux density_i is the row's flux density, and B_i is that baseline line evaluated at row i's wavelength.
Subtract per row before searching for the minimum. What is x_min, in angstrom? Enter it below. 6458.23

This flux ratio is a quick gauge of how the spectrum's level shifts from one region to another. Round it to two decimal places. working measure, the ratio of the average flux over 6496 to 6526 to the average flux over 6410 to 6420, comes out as 1.01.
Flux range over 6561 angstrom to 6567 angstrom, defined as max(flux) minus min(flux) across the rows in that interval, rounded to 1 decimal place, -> 1.1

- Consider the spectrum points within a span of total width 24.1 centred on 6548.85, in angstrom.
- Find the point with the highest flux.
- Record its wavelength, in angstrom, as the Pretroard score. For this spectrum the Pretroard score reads 6543.55 angstrom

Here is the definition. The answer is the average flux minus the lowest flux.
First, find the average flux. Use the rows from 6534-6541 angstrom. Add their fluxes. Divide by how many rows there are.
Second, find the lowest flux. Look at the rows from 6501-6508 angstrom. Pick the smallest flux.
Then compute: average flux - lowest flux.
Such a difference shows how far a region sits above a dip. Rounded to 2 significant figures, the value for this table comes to 1.3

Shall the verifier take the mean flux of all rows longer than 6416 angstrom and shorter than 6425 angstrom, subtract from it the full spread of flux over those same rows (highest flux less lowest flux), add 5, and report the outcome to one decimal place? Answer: 28.6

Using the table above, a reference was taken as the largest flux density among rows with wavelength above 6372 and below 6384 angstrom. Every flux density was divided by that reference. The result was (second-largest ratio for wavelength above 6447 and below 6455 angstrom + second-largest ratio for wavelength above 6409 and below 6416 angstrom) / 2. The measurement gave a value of 0.954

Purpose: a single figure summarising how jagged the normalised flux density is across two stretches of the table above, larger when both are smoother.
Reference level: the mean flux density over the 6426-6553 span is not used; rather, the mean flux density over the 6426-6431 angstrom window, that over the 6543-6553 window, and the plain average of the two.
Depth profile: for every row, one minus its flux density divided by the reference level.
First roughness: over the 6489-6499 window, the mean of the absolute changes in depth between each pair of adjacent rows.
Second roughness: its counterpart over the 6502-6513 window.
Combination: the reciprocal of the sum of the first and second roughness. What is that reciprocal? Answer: 80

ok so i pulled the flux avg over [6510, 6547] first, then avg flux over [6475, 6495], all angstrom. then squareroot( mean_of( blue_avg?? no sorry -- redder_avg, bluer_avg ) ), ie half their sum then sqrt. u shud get 5.02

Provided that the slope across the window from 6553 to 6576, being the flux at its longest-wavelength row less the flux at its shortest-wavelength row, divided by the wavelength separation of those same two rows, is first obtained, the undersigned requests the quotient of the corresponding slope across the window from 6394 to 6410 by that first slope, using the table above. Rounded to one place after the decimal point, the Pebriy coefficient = -0.6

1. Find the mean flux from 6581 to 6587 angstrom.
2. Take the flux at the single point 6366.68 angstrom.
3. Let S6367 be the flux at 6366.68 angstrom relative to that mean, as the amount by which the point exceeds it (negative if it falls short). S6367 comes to 1.2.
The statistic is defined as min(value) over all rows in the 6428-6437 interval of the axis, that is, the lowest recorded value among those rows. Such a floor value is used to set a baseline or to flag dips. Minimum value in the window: 25.3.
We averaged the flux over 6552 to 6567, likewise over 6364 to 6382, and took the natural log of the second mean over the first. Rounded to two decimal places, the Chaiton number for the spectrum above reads 0.11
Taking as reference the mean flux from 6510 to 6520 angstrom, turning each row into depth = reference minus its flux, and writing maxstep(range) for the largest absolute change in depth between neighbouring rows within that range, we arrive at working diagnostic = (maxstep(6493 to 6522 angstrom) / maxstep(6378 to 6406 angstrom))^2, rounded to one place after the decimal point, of 1.5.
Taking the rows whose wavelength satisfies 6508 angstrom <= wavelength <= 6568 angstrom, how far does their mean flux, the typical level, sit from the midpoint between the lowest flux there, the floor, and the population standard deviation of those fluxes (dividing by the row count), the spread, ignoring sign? 12.77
